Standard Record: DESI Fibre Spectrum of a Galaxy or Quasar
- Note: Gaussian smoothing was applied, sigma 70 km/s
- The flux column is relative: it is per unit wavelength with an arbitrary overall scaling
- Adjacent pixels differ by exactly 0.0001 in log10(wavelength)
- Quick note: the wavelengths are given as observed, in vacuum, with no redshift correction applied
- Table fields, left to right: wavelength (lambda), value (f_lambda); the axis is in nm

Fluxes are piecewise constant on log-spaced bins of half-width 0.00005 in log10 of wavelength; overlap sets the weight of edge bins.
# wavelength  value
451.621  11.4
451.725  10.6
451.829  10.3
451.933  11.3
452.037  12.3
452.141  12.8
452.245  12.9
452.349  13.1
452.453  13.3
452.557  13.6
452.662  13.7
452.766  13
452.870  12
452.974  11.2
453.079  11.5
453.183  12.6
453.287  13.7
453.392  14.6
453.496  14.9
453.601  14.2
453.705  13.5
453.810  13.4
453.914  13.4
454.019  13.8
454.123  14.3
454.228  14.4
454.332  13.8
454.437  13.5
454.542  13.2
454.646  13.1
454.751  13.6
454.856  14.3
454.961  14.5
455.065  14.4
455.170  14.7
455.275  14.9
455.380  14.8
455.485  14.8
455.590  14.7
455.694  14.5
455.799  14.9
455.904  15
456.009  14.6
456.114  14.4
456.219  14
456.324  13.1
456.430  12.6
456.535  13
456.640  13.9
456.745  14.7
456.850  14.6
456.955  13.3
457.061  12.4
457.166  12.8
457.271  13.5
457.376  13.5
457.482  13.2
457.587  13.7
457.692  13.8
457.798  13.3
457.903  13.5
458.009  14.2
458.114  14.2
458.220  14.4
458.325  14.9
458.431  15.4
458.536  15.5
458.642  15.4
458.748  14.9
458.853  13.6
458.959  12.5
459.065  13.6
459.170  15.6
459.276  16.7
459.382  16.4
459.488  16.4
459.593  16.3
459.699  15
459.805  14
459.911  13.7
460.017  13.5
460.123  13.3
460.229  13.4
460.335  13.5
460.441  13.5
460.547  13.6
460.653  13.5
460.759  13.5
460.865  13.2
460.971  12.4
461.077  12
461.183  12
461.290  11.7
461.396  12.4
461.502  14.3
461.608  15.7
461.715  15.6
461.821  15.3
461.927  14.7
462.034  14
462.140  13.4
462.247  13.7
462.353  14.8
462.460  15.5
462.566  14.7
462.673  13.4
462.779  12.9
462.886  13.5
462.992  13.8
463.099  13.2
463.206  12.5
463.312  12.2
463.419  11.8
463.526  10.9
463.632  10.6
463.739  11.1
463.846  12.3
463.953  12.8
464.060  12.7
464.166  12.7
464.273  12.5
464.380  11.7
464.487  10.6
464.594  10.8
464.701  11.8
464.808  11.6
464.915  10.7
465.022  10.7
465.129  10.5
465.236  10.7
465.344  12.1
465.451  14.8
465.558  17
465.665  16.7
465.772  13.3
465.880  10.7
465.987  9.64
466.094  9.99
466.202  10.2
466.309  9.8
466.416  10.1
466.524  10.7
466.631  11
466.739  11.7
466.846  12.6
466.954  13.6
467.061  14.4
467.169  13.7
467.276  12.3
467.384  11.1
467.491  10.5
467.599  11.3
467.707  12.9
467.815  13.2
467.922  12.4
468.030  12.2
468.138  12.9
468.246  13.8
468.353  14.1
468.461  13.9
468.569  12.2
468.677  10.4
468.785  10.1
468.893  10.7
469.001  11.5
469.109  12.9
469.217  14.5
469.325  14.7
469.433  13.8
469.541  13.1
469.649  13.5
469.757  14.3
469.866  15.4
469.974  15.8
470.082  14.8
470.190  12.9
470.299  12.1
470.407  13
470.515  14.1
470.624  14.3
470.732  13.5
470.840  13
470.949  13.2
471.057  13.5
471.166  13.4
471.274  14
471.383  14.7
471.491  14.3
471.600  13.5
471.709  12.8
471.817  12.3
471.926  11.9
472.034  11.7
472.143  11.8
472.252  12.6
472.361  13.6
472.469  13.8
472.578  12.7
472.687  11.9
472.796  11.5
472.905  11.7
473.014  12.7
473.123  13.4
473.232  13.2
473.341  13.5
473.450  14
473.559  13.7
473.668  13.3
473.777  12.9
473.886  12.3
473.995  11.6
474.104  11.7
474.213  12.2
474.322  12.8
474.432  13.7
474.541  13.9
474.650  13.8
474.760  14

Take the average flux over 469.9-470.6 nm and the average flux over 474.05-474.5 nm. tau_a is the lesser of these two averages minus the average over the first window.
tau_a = -1.2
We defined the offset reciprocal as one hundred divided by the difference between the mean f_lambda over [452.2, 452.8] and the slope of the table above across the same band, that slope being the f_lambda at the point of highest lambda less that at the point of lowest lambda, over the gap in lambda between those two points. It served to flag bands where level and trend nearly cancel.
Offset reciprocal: 7.6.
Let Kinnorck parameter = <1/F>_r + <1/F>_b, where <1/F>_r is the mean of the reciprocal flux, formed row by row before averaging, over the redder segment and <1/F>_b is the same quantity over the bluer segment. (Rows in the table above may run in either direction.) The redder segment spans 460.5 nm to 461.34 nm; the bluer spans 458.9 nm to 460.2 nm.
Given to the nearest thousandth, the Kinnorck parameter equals 0.147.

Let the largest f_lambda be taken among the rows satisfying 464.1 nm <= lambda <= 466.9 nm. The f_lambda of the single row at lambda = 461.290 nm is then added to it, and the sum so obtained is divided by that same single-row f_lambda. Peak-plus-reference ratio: 2.45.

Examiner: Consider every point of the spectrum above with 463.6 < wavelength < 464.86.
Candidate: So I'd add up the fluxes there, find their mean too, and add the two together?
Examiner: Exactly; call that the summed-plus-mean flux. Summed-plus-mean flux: 153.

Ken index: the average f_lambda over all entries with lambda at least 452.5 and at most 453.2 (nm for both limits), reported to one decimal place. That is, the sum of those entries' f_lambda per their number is 12.5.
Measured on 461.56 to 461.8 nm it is 15.6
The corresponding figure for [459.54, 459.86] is 15.1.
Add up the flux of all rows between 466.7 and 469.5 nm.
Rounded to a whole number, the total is 327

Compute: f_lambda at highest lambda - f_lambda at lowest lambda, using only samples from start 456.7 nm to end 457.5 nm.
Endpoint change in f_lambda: -1.5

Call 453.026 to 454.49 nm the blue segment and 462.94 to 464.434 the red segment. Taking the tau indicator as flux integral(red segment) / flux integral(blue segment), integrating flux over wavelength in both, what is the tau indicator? 0.91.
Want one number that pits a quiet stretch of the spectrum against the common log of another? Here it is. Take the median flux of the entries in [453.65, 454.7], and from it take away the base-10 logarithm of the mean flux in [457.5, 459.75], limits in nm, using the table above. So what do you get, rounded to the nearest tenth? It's 12.3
